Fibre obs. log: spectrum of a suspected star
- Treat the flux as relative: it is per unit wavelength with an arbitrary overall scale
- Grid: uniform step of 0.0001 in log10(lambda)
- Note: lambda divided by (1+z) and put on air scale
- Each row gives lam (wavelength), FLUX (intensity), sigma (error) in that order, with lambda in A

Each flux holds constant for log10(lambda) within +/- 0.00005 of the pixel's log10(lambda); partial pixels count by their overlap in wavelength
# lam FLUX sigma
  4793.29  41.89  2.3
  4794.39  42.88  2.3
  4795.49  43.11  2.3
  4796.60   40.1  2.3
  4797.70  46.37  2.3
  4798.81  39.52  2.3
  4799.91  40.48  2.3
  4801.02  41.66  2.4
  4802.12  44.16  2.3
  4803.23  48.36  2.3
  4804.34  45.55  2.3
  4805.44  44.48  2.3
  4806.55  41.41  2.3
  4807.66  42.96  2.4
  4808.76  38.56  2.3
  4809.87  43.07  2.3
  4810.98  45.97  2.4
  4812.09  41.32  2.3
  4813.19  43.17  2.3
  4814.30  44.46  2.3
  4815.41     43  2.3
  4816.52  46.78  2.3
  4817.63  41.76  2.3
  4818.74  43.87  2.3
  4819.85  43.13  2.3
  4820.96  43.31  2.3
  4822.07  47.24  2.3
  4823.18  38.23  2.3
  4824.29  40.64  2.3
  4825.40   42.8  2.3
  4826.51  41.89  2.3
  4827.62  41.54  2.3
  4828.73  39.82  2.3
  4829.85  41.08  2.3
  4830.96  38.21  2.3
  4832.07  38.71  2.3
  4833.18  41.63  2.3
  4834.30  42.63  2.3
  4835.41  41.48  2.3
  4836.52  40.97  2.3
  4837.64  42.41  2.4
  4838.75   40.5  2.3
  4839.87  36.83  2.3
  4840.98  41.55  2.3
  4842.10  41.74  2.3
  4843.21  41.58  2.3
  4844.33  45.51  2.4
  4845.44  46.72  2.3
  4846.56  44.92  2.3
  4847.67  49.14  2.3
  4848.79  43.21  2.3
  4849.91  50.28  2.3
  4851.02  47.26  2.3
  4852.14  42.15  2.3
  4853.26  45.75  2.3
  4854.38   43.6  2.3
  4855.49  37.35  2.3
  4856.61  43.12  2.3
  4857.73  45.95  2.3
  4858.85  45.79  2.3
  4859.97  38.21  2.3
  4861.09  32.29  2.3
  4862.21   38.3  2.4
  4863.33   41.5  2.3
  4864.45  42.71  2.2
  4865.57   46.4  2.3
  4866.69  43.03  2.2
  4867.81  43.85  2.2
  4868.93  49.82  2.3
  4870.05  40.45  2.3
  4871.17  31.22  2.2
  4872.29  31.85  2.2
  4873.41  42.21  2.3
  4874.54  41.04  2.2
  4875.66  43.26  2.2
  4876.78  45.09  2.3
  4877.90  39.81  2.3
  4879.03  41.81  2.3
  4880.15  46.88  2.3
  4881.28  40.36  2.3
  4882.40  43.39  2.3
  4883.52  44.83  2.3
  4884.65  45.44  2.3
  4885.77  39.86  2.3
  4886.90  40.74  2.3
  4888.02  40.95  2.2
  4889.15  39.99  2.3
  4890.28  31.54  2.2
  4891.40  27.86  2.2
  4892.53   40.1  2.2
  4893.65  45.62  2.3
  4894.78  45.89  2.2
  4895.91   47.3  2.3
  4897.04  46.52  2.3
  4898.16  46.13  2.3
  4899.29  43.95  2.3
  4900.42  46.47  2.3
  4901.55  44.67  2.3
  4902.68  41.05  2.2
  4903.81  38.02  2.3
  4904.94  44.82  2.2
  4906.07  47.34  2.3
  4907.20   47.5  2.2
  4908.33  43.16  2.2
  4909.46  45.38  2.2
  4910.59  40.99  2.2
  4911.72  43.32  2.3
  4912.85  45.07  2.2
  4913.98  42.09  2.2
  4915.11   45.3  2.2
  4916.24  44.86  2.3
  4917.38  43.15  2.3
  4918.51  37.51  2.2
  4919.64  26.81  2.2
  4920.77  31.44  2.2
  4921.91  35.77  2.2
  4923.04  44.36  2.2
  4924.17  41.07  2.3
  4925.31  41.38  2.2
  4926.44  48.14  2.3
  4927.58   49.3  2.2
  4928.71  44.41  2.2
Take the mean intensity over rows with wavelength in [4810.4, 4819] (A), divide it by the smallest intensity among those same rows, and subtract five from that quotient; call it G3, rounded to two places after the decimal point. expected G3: -3.94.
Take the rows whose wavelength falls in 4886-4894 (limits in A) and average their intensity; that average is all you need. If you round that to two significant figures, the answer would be 38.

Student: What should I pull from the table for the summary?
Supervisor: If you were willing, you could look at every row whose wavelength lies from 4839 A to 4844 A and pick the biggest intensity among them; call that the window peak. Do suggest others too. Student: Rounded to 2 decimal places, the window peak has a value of 41.74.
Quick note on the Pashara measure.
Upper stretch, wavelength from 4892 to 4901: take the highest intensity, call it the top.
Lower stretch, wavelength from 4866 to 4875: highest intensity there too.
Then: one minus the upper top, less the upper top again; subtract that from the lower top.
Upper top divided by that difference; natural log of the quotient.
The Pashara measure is -1.11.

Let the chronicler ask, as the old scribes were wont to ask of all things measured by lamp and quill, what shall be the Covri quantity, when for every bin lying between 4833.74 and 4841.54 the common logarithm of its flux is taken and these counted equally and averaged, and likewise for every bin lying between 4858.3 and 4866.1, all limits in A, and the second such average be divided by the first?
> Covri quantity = 0.997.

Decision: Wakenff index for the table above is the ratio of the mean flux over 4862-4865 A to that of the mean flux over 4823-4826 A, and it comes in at 1.01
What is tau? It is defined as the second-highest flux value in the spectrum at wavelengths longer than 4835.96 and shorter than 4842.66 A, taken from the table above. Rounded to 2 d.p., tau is 41.74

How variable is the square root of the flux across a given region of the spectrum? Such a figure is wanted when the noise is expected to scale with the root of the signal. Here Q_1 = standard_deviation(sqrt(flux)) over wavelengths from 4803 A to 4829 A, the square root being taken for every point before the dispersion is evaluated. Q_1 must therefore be 0.19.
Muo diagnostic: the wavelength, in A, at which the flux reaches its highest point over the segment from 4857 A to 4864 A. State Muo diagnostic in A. 4857.73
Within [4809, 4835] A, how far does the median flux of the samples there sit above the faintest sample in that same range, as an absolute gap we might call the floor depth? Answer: 4.4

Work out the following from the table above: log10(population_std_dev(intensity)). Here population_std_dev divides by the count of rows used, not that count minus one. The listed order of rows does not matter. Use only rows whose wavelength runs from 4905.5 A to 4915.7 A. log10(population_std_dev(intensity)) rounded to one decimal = 0.3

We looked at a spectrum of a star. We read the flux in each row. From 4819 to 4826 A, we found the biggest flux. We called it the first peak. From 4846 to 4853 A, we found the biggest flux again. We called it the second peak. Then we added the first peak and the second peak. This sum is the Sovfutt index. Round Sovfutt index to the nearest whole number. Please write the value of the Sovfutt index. 98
